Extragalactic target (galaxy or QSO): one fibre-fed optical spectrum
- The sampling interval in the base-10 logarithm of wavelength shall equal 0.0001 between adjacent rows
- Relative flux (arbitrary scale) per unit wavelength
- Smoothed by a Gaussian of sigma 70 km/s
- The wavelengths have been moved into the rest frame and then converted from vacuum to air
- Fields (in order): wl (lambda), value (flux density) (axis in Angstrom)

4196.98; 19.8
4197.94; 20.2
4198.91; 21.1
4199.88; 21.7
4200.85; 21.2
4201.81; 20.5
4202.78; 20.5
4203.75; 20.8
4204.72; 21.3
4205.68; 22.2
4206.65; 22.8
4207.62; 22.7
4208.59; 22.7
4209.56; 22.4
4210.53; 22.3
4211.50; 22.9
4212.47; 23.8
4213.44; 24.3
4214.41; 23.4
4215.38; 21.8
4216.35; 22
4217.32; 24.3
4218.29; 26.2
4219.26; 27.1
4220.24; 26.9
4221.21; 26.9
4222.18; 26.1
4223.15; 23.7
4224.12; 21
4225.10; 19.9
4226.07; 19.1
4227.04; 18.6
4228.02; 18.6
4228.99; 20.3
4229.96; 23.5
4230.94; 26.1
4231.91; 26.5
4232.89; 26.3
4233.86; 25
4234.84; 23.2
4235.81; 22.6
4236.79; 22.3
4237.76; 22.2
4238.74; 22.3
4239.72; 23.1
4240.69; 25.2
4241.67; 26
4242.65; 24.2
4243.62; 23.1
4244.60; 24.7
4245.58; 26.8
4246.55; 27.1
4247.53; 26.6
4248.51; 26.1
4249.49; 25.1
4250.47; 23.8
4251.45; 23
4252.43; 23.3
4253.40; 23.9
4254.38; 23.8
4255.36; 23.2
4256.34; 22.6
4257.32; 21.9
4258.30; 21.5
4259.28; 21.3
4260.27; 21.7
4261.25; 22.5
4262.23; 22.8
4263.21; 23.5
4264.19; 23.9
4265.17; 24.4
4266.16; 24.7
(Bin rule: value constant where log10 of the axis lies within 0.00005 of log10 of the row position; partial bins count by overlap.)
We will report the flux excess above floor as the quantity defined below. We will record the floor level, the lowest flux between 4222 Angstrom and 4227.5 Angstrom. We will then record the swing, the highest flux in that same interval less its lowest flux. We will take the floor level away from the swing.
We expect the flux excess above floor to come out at -11.1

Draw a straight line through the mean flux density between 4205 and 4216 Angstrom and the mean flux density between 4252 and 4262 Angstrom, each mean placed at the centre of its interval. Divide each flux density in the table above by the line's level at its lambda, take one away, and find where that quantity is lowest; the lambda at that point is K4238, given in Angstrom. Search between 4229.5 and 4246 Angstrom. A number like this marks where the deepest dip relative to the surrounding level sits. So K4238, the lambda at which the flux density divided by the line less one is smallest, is 4237.76 Angstrom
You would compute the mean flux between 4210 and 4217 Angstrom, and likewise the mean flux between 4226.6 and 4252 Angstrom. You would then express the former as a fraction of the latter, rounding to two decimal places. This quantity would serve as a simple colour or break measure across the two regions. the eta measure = 0.96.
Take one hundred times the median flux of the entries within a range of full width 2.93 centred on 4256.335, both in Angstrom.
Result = 2260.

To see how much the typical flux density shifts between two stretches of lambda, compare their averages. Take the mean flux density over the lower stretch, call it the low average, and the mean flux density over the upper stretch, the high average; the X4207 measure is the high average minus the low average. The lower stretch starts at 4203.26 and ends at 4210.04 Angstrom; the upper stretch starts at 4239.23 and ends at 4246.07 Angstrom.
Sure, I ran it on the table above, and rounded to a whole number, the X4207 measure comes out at 3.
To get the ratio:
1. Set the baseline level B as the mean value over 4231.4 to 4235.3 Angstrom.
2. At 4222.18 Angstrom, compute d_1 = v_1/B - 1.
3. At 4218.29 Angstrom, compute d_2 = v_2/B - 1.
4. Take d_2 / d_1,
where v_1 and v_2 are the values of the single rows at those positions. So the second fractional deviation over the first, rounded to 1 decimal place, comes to 1.1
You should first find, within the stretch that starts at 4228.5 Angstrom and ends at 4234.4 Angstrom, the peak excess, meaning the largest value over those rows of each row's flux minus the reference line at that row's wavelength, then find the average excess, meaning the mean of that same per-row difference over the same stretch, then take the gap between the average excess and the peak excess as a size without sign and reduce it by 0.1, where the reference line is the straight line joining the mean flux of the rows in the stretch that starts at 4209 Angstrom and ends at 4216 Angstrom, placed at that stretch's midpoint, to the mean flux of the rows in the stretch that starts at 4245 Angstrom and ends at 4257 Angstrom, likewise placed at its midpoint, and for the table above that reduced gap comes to 1.8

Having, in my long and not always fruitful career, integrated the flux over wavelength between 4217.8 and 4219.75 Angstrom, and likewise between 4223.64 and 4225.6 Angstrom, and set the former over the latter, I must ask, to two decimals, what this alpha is 1.30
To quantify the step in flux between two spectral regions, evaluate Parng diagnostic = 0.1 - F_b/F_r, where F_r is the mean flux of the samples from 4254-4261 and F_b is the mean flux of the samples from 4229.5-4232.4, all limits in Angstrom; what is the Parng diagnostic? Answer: -1.04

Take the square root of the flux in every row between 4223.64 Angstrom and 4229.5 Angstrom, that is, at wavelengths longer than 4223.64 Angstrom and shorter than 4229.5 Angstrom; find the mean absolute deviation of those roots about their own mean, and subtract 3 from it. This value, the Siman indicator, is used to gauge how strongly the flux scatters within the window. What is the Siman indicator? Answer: -2.908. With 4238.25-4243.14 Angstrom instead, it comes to -2.881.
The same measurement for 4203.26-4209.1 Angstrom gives -2.926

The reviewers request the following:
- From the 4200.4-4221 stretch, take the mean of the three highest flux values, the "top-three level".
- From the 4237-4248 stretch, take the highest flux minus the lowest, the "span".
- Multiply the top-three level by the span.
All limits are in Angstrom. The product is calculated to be 131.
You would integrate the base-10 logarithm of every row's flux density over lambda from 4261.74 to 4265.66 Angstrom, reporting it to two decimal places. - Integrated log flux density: 5.39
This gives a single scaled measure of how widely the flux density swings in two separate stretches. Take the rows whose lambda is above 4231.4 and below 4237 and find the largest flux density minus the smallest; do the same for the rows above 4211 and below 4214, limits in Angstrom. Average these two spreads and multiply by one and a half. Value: 4.2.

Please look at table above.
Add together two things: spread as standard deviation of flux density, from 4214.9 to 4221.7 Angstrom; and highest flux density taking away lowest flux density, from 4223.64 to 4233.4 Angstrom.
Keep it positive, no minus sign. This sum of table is 10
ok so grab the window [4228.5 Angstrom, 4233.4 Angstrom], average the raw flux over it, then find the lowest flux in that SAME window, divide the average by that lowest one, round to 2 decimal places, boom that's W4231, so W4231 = 1.21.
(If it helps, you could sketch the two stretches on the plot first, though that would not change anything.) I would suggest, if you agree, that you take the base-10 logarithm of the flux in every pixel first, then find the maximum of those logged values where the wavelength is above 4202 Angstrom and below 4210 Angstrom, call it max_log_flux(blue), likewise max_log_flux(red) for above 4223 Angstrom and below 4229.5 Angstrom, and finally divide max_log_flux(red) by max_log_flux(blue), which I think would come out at 1.01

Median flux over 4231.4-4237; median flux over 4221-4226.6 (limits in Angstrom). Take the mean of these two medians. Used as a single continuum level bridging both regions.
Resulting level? 23.2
